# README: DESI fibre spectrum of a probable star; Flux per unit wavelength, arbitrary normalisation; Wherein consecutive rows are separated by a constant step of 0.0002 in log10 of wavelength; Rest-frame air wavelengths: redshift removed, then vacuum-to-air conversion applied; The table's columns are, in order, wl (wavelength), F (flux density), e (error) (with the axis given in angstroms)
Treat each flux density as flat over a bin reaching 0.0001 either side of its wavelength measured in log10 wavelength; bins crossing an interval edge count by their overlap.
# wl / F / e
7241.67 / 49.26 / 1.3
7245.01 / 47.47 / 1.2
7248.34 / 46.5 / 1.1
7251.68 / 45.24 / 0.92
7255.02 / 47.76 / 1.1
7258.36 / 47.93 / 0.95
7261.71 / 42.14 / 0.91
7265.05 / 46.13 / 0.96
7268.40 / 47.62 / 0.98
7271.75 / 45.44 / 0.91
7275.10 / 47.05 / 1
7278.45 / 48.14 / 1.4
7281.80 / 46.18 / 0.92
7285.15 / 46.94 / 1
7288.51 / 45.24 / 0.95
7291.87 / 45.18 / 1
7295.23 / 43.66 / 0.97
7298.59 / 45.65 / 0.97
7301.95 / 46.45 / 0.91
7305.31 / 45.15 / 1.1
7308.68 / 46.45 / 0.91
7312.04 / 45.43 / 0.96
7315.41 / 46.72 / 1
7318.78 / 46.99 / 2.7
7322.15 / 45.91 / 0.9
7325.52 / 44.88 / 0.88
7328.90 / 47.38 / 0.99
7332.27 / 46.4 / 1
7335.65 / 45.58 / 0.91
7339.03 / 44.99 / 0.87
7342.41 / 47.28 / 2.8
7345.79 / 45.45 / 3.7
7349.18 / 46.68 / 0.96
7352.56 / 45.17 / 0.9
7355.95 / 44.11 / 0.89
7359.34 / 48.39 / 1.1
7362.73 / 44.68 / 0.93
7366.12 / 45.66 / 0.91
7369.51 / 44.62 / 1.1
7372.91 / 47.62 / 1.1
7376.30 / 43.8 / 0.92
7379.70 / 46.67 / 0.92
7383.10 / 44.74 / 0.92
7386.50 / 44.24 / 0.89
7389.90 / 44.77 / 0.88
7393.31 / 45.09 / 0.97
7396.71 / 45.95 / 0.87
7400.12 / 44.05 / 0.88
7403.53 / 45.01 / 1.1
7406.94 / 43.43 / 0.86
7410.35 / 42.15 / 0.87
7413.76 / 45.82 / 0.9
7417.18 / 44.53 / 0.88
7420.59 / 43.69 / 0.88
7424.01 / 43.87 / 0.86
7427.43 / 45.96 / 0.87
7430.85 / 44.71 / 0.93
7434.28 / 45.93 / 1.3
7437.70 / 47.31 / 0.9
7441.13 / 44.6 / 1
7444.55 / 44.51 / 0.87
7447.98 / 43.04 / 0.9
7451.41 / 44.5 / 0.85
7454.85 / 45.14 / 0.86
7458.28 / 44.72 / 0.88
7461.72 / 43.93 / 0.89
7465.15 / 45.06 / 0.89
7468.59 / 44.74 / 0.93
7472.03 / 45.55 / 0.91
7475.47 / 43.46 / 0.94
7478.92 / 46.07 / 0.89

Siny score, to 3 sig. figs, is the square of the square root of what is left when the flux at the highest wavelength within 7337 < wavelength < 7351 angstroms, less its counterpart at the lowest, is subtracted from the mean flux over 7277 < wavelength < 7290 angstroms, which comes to 44.9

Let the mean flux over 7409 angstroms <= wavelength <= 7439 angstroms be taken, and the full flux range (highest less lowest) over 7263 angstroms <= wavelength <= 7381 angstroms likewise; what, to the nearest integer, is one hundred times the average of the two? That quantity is 2481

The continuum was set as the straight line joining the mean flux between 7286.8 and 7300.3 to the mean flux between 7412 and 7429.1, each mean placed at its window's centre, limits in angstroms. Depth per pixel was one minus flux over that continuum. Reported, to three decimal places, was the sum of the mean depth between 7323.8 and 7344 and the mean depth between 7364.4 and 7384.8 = -0.042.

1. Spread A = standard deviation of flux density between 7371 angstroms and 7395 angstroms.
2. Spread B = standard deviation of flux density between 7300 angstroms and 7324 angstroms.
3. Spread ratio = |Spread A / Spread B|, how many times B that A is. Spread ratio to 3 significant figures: 2.01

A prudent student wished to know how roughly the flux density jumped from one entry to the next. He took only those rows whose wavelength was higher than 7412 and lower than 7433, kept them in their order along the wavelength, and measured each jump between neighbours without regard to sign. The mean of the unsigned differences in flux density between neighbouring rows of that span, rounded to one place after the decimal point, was 1.1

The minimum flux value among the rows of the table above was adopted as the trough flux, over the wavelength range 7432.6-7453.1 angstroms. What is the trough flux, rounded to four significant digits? 43.04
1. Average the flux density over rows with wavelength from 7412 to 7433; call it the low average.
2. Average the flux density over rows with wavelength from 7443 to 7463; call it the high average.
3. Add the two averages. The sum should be 89.1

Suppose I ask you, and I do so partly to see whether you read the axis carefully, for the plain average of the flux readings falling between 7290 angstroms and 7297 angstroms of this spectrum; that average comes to 44.4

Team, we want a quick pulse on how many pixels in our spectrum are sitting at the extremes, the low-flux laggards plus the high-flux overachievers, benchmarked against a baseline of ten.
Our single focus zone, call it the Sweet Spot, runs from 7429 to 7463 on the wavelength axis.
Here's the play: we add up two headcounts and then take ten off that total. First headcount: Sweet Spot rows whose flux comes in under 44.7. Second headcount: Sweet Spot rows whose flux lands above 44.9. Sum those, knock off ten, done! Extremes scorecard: -2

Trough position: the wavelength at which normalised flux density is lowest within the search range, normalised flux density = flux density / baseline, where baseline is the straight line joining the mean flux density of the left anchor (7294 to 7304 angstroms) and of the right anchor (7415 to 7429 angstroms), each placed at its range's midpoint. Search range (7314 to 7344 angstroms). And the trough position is 7325.52 angstroms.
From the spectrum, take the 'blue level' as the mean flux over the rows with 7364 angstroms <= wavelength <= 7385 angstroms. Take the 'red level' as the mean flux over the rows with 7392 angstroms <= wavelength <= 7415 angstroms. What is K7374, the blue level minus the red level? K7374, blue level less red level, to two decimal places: 1.02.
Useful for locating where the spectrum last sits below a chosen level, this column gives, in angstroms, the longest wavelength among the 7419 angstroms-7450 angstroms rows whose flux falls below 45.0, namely 7447.98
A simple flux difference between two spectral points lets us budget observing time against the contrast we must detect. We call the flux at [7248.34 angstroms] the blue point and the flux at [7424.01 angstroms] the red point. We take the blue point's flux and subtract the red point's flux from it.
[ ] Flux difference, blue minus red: 2.6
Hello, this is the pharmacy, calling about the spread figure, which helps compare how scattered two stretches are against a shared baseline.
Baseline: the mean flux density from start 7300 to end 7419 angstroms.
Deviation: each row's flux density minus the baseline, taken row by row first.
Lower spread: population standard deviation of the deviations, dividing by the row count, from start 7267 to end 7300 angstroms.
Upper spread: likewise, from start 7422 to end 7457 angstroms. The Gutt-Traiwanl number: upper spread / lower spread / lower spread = 0.7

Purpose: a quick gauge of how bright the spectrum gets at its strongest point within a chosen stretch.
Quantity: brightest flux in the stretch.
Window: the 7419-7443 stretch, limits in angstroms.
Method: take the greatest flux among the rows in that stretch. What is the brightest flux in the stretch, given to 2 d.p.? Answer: 47.31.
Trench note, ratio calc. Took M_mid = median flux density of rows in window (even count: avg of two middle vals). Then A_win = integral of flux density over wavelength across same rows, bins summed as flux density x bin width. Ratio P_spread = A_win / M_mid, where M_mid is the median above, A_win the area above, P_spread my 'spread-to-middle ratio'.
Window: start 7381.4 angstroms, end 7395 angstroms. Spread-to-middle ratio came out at 13.6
